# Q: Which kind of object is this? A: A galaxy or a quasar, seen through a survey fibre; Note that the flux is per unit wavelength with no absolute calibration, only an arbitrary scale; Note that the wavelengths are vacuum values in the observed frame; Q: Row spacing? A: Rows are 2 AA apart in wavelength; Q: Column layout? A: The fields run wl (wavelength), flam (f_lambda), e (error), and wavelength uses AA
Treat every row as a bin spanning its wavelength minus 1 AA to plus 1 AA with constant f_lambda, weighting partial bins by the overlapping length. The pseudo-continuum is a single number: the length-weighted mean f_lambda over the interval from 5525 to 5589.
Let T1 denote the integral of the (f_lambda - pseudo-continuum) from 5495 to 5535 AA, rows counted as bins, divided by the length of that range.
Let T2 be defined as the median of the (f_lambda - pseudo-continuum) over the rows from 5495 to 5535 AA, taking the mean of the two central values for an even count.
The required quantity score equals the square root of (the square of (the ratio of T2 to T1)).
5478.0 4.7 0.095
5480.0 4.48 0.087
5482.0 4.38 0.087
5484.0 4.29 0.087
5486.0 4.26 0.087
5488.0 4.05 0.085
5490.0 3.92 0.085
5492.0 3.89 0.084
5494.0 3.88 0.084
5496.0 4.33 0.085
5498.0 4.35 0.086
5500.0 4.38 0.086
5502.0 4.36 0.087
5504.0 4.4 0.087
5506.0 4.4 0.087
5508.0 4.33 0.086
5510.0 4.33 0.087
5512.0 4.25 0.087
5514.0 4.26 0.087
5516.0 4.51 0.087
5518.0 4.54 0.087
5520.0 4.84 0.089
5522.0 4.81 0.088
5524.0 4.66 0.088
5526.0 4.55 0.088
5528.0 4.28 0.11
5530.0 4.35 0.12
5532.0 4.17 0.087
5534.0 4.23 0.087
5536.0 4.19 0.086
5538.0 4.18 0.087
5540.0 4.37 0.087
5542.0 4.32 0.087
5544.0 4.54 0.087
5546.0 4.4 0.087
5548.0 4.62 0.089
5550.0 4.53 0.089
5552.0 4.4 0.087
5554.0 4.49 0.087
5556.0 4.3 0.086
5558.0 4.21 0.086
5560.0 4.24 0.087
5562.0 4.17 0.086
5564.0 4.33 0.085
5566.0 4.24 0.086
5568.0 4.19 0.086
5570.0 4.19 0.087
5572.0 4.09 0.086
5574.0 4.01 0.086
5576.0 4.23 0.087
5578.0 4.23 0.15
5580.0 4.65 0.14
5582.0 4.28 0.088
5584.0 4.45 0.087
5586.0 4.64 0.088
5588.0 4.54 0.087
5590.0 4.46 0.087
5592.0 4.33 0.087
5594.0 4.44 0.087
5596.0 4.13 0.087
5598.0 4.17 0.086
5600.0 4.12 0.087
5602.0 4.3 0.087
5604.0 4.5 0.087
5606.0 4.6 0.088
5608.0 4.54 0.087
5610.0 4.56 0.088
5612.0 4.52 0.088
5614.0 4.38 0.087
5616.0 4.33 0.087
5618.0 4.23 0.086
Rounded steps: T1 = 0.085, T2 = 0.02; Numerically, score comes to 0.3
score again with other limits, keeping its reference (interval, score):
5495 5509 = 0.9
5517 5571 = 0.0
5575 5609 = 1.9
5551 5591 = 4.9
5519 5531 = 1.1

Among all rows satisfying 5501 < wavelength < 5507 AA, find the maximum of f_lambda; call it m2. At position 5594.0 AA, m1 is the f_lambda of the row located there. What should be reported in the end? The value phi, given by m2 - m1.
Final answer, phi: 0.0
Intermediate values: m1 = 4.44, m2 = 4.4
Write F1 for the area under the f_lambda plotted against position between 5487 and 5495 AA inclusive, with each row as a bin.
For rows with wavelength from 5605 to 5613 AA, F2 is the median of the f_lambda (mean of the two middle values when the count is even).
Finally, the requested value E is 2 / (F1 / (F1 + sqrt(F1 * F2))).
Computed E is 2.76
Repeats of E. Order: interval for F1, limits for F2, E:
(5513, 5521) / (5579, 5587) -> 2.71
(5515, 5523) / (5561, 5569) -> 2.67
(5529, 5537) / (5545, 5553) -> 2.73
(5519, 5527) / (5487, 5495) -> 2.64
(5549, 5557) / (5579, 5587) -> 2.72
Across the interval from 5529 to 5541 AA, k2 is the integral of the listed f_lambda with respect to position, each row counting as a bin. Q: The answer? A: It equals 51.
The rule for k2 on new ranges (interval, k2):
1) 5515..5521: 28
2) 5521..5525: 19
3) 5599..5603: 17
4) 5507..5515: 34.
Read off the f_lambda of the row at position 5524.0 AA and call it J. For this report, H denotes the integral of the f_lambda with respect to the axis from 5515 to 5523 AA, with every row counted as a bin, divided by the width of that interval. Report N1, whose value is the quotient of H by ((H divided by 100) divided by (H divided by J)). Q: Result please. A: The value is 100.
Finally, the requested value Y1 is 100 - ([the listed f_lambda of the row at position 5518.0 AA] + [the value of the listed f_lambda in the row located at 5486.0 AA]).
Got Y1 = 91.2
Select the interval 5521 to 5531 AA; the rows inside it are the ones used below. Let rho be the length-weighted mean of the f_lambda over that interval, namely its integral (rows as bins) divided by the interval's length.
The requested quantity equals 4.53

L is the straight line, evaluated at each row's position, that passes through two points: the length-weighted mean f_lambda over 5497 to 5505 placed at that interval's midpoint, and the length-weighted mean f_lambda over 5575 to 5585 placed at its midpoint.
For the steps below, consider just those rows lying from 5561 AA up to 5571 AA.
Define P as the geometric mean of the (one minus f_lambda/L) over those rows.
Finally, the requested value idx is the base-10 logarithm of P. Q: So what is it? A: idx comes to -1.54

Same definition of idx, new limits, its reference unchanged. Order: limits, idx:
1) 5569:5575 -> -1.22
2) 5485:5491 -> -1.23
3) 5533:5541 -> -2.11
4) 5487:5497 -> -1.21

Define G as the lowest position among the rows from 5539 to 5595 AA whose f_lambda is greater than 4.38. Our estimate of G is 5544.0 AA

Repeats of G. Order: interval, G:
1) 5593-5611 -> 5594.0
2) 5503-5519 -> 5504.0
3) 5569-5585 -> 5580.0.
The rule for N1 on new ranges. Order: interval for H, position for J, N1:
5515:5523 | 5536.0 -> 112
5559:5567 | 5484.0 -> 99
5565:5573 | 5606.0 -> 91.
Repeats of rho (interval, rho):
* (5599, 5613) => 4.45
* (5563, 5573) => 4.21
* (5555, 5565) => 4.25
